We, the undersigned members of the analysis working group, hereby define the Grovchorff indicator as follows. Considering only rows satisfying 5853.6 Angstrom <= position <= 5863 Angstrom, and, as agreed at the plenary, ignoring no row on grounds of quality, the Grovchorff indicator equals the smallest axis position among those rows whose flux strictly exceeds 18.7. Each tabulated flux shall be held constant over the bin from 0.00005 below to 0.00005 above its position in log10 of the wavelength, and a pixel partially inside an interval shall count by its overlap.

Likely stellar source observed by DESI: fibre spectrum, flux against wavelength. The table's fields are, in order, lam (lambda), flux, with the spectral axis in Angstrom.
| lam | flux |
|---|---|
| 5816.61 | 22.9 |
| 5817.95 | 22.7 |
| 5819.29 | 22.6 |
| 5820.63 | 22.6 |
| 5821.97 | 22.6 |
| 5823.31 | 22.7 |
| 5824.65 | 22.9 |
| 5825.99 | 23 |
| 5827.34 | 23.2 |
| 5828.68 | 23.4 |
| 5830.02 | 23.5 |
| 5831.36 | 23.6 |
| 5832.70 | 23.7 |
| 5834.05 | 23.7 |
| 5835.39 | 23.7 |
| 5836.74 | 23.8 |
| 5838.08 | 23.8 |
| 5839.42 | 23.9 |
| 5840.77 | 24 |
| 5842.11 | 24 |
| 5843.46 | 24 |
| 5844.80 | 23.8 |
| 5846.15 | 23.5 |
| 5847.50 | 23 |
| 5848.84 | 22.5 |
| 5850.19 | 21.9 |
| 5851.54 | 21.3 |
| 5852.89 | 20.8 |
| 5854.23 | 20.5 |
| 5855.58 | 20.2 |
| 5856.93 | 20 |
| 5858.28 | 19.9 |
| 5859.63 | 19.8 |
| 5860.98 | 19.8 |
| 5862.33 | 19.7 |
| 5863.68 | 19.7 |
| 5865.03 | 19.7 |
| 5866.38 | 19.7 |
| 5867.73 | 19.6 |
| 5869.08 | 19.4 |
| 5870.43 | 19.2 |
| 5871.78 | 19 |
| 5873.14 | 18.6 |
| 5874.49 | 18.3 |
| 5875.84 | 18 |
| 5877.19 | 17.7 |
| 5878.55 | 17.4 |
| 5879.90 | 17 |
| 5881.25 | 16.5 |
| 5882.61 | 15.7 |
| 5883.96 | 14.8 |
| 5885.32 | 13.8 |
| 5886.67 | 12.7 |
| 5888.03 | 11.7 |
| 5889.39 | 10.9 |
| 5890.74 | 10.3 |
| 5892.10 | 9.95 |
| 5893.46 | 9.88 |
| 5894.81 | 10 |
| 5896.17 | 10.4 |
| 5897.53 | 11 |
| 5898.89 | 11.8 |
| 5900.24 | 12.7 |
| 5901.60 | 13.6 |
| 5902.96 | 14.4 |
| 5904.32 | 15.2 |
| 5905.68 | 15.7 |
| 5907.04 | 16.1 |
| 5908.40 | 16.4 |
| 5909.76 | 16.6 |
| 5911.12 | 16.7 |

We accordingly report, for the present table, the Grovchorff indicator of 5854.23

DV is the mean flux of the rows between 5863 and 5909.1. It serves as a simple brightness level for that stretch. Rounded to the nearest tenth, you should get 15.2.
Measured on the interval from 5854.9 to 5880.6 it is 19.1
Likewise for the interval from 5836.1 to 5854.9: 22.9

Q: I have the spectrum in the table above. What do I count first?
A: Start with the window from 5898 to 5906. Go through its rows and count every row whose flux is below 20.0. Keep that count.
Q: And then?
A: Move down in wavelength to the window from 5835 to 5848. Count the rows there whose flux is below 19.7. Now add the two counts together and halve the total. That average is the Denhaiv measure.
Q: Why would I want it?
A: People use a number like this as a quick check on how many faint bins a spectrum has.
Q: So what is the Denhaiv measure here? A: 3.0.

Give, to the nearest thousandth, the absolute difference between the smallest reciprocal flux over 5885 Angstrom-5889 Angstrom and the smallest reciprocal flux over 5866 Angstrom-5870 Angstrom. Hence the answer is 0.022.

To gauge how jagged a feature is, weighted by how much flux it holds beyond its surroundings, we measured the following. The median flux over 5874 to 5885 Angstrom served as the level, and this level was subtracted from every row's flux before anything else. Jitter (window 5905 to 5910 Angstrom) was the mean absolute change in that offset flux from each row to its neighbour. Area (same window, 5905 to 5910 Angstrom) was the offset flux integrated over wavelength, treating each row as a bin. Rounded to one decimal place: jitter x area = -1.6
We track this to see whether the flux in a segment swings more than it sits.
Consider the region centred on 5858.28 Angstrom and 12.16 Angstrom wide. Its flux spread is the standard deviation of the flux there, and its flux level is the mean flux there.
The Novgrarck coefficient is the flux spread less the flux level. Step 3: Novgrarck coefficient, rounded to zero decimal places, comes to -20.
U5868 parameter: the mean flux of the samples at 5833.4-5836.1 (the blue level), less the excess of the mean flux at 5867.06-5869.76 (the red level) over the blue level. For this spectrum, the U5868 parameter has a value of 28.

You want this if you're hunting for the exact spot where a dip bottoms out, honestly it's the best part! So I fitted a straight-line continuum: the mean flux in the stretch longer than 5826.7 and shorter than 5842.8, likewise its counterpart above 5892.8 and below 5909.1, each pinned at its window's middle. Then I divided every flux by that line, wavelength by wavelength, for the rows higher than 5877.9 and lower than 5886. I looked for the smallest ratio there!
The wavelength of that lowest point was 5885.32 Angstrom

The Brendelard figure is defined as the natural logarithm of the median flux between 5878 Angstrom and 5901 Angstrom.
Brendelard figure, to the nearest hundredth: 2.47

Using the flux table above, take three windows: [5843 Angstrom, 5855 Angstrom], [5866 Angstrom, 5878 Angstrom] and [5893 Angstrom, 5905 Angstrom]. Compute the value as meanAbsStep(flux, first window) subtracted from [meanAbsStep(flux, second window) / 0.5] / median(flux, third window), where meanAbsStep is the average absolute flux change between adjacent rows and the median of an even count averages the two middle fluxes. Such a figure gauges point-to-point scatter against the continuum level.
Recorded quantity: -0.40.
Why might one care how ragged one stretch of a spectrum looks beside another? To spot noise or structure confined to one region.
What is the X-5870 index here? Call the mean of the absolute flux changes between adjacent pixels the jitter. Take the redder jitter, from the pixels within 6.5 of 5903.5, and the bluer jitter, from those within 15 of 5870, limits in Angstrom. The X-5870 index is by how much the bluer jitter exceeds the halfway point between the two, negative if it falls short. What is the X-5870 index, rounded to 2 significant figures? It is -0.18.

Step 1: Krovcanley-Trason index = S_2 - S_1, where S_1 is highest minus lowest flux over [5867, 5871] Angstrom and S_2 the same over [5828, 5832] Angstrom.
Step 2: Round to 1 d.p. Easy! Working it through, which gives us -0.2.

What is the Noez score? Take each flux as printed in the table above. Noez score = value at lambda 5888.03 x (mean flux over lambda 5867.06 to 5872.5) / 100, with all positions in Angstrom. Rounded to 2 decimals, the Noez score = 2.26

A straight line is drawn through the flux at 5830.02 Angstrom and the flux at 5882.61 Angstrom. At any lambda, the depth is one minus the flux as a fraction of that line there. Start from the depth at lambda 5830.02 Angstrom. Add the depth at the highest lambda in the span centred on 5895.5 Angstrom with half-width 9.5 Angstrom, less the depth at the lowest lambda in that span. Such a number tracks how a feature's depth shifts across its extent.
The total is -0.4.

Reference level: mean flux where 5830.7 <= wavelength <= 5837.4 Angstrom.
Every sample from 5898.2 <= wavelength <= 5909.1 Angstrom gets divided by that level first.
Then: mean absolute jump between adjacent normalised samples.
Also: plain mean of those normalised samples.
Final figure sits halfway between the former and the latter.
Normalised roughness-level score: 0.32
